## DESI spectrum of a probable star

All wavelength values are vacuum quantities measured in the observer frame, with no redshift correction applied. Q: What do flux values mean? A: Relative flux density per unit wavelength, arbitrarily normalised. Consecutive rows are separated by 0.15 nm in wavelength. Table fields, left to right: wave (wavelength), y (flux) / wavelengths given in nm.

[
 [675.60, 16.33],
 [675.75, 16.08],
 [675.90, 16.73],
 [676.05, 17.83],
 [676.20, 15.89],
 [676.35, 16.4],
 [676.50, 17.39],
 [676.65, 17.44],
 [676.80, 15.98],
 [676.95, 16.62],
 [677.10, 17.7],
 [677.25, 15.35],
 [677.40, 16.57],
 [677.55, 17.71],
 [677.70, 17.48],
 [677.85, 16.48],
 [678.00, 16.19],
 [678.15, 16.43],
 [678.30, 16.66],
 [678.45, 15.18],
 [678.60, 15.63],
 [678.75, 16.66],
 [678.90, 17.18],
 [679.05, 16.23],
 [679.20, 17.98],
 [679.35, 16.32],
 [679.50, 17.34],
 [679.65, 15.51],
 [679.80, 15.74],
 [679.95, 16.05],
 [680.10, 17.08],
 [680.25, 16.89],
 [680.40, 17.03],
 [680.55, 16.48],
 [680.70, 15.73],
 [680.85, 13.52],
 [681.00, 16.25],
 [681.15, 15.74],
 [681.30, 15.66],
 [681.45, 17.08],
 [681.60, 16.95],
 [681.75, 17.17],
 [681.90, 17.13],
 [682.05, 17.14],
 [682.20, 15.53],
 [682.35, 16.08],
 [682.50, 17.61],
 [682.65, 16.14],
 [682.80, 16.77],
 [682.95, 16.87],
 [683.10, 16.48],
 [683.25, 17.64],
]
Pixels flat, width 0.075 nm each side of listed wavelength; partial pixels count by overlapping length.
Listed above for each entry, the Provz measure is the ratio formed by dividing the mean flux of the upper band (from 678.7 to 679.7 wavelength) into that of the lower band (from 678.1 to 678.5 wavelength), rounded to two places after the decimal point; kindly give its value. 0.96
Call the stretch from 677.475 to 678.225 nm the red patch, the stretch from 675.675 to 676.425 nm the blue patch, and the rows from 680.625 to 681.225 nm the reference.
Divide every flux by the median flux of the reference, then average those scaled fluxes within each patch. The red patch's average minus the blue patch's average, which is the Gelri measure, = 0.02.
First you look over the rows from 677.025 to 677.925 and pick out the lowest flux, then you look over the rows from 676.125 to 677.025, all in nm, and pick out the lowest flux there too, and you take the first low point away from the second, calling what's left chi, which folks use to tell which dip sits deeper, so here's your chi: 0.5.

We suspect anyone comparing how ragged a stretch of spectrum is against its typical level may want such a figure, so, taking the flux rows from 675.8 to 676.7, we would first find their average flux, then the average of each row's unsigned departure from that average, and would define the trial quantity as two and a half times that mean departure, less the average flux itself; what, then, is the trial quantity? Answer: -15.4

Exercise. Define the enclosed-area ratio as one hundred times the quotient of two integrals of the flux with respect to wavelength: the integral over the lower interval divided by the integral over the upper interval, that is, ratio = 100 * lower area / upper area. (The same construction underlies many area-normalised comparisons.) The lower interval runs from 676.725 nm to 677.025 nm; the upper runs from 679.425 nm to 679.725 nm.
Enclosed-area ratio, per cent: 99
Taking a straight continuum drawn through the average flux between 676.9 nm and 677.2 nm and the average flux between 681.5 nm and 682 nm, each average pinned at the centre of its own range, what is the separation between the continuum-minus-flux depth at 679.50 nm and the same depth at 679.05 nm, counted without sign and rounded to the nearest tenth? 1.1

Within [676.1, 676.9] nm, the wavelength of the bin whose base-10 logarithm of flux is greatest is 676.65 nm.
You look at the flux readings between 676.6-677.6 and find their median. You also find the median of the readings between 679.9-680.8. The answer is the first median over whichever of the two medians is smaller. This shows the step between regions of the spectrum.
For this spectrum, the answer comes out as 1.00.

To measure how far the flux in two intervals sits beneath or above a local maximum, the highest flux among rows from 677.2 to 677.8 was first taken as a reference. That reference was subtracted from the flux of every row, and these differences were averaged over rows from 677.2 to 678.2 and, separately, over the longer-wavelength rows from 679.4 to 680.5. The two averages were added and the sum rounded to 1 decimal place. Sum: -2.3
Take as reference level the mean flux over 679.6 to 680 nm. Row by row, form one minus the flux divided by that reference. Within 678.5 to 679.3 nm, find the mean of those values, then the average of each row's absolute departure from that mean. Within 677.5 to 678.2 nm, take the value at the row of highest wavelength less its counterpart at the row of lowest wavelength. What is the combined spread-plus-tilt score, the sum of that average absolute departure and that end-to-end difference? 0.12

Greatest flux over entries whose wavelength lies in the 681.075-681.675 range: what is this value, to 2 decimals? 17.08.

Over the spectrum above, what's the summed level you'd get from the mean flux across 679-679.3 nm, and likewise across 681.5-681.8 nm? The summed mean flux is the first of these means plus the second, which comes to 34.2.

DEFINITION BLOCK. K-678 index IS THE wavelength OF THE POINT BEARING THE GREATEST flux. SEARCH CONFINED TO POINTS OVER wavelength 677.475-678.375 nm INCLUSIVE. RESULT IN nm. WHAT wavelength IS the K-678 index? 677.55 nm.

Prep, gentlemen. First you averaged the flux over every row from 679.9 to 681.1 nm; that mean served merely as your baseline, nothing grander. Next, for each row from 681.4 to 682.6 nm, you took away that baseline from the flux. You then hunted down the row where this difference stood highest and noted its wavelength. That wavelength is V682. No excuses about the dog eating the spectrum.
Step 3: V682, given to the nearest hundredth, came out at 682.50 nm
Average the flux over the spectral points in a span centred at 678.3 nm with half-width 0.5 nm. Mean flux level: 16.2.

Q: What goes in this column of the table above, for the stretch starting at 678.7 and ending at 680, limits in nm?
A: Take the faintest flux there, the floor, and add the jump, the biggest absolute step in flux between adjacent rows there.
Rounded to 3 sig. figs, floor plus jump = 17.3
